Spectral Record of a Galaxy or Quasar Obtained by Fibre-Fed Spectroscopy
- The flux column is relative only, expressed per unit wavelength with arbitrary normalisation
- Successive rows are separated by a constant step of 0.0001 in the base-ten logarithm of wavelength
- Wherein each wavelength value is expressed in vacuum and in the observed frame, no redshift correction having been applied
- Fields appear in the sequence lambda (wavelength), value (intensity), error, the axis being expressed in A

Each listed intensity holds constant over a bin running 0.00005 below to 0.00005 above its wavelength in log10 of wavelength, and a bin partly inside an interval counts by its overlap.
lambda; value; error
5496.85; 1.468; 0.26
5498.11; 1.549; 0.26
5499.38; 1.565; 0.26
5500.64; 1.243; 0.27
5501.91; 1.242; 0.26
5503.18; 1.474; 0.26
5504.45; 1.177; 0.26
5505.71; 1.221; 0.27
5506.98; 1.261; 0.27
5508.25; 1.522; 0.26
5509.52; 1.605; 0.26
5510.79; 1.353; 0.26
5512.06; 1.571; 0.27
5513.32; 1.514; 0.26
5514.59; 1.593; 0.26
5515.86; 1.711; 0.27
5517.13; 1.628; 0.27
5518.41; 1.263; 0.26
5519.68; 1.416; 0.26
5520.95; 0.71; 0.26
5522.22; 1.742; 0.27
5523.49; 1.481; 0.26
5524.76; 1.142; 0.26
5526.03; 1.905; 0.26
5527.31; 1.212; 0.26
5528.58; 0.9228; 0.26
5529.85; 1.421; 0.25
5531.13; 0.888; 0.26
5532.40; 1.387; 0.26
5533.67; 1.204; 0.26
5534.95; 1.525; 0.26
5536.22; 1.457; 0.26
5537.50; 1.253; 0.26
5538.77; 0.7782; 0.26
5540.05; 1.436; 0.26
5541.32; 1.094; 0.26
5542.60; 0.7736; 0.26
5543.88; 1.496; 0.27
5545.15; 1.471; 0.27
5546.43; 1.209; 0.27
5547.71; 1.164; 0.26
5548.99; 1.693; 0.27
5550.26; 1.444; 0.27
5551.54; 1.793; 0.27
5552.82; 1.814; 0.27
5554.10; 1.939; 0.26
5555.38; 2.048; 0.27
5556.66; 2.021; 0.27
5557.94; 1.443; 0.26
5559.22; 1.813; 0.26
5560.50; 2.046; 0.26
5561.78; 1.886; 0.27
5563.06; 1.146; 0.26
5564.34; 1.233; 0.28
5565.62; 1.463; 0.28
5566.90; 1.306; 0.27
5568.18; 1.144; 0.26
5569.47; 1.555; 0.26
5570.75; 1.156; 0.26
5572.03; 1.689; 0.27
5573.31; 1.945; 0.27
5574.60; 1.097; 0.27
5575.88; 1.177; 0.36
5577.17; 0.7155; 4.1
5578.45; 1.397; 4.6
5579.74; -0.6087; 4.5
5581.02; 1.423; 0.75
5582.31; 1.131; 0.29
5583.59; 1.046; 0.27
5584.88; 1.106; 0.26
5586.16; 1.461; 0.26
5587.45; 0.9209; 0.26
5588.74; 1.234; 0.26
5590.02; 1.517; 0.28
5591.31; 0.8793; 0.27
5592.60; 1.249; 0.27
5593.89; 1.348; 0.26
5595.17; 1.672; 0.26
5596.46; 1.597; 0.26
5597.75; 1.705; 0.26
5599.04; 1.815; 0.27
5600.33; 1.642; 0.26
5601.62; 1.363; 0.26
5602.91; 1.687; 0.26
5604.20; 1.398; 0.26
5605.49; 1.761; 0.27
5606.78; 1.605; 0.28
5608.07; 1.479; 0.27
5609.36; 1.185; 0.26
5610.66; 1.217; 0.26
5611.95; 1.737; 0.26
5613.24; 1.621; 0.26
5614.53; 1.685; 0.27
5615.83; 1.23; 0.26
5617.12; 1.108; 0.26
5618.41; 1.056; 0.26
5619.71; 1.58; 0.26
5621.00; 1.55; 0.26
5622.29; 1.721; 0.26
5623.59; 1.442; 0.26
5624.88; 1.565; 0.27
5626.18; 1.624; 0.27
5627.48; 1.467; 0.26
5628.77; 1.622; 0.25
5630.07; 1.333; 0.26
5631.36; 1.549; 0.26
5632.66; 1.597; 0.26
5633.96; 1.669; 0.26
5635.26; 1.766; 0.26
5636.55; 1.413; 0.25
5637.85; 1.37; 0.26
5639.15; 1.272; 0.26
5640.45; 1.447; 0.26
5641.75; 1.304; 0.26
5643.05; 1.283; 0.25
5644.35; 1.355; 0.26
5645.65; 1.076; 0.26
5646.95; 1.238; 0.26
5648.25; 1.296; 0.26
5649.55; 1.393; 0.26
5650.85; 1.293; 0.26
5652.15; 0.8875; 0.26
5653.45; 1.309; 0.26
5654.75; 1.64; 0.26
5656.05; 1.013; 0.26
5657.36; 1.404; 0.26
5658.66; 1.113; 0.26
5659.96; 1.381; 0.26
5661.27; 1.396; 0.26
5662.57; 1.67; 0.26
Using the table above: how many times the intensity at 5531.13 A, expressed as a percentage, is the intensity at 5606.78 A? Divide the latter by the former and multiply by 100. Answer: 181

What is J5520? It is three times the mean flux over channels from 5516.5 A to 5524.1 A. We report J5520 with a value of 4.12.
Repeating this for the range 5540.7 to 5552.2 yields 4.05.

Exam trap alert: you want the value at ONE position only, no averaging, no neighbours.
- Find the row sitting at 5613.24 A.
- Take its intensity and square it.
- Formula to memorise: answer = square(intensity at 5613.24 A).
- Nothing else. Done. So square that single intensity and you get 2.6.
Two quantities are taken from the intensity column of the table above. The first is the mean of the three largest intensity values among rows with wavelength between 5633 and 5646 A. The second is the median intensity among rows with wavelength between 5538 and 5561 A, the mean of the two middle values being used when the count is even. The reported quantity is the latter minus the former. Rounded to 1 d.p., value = -0.1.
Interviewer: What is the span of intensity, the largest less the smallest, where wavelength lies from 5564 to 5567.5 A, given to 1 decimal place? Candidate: 0.2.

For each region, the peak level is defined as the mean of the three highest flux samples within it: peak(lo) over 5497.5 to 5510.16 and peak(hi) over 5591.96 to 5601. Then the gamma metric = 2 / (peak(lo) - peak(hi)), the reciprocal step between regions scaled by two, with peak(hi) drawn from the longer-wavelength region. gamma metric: -13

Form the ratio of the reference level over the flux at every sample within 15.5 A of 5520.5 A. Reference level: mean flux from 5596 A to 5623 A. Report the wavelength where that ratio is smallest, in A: 5526.03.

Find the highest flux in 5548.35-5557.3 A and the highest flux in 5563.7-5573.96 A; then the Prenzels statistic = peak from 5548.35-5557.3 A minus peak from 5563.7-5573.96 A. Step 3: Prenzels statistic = 0.10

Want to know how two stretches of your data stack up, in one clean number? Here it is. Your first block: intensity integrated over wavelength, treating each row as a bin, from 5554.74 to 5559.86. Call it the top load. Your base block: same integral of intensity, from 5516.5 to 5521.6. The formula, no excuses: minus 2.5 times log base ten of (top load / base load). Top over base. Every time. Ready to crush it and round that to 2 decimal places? -0.42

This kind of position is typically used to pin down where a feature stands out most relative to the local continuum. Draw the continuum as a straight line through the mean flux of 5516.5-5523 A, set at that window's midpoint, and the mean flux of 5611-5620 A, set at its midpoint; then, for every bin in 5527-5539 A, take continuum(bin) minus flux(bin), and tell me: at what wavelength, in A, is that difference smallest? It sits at 5534.95 A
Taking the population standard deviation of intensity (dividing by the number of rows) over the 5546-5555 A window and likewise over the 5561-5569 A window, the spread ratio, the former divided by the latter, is 1.1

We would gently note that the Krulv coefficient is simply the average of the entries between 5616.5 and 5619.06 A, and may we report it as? 1.08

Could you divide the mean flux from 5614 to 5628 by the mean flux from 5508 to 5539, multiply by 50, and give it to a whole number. 53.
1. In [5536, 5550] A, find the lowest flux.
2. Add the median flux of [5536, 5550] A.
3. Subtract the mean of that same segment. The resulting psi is 0.8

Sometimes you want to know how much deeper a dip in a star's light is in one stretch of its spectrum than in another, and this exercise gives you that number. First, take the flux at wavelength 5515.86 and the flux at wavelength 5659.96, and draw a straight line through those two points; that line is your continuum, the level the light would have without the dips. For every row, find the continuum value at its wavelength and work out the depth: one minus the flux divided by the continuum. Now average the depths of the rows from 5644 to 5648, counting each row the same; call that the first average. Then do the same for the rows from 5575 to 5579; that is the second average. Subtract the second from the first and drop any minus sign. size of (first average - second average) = 0.17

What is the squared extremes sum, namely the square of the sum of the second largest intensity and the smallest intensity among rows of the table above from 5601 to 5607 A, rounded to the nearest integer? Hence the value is 9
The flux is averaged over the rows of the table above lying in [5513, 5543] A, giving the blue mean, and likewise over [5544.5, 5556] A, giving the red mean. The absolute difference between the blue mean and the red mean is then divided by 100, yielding 0.0031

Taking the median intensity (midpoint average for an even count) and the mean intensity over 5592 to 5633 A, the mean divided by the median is 0.96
